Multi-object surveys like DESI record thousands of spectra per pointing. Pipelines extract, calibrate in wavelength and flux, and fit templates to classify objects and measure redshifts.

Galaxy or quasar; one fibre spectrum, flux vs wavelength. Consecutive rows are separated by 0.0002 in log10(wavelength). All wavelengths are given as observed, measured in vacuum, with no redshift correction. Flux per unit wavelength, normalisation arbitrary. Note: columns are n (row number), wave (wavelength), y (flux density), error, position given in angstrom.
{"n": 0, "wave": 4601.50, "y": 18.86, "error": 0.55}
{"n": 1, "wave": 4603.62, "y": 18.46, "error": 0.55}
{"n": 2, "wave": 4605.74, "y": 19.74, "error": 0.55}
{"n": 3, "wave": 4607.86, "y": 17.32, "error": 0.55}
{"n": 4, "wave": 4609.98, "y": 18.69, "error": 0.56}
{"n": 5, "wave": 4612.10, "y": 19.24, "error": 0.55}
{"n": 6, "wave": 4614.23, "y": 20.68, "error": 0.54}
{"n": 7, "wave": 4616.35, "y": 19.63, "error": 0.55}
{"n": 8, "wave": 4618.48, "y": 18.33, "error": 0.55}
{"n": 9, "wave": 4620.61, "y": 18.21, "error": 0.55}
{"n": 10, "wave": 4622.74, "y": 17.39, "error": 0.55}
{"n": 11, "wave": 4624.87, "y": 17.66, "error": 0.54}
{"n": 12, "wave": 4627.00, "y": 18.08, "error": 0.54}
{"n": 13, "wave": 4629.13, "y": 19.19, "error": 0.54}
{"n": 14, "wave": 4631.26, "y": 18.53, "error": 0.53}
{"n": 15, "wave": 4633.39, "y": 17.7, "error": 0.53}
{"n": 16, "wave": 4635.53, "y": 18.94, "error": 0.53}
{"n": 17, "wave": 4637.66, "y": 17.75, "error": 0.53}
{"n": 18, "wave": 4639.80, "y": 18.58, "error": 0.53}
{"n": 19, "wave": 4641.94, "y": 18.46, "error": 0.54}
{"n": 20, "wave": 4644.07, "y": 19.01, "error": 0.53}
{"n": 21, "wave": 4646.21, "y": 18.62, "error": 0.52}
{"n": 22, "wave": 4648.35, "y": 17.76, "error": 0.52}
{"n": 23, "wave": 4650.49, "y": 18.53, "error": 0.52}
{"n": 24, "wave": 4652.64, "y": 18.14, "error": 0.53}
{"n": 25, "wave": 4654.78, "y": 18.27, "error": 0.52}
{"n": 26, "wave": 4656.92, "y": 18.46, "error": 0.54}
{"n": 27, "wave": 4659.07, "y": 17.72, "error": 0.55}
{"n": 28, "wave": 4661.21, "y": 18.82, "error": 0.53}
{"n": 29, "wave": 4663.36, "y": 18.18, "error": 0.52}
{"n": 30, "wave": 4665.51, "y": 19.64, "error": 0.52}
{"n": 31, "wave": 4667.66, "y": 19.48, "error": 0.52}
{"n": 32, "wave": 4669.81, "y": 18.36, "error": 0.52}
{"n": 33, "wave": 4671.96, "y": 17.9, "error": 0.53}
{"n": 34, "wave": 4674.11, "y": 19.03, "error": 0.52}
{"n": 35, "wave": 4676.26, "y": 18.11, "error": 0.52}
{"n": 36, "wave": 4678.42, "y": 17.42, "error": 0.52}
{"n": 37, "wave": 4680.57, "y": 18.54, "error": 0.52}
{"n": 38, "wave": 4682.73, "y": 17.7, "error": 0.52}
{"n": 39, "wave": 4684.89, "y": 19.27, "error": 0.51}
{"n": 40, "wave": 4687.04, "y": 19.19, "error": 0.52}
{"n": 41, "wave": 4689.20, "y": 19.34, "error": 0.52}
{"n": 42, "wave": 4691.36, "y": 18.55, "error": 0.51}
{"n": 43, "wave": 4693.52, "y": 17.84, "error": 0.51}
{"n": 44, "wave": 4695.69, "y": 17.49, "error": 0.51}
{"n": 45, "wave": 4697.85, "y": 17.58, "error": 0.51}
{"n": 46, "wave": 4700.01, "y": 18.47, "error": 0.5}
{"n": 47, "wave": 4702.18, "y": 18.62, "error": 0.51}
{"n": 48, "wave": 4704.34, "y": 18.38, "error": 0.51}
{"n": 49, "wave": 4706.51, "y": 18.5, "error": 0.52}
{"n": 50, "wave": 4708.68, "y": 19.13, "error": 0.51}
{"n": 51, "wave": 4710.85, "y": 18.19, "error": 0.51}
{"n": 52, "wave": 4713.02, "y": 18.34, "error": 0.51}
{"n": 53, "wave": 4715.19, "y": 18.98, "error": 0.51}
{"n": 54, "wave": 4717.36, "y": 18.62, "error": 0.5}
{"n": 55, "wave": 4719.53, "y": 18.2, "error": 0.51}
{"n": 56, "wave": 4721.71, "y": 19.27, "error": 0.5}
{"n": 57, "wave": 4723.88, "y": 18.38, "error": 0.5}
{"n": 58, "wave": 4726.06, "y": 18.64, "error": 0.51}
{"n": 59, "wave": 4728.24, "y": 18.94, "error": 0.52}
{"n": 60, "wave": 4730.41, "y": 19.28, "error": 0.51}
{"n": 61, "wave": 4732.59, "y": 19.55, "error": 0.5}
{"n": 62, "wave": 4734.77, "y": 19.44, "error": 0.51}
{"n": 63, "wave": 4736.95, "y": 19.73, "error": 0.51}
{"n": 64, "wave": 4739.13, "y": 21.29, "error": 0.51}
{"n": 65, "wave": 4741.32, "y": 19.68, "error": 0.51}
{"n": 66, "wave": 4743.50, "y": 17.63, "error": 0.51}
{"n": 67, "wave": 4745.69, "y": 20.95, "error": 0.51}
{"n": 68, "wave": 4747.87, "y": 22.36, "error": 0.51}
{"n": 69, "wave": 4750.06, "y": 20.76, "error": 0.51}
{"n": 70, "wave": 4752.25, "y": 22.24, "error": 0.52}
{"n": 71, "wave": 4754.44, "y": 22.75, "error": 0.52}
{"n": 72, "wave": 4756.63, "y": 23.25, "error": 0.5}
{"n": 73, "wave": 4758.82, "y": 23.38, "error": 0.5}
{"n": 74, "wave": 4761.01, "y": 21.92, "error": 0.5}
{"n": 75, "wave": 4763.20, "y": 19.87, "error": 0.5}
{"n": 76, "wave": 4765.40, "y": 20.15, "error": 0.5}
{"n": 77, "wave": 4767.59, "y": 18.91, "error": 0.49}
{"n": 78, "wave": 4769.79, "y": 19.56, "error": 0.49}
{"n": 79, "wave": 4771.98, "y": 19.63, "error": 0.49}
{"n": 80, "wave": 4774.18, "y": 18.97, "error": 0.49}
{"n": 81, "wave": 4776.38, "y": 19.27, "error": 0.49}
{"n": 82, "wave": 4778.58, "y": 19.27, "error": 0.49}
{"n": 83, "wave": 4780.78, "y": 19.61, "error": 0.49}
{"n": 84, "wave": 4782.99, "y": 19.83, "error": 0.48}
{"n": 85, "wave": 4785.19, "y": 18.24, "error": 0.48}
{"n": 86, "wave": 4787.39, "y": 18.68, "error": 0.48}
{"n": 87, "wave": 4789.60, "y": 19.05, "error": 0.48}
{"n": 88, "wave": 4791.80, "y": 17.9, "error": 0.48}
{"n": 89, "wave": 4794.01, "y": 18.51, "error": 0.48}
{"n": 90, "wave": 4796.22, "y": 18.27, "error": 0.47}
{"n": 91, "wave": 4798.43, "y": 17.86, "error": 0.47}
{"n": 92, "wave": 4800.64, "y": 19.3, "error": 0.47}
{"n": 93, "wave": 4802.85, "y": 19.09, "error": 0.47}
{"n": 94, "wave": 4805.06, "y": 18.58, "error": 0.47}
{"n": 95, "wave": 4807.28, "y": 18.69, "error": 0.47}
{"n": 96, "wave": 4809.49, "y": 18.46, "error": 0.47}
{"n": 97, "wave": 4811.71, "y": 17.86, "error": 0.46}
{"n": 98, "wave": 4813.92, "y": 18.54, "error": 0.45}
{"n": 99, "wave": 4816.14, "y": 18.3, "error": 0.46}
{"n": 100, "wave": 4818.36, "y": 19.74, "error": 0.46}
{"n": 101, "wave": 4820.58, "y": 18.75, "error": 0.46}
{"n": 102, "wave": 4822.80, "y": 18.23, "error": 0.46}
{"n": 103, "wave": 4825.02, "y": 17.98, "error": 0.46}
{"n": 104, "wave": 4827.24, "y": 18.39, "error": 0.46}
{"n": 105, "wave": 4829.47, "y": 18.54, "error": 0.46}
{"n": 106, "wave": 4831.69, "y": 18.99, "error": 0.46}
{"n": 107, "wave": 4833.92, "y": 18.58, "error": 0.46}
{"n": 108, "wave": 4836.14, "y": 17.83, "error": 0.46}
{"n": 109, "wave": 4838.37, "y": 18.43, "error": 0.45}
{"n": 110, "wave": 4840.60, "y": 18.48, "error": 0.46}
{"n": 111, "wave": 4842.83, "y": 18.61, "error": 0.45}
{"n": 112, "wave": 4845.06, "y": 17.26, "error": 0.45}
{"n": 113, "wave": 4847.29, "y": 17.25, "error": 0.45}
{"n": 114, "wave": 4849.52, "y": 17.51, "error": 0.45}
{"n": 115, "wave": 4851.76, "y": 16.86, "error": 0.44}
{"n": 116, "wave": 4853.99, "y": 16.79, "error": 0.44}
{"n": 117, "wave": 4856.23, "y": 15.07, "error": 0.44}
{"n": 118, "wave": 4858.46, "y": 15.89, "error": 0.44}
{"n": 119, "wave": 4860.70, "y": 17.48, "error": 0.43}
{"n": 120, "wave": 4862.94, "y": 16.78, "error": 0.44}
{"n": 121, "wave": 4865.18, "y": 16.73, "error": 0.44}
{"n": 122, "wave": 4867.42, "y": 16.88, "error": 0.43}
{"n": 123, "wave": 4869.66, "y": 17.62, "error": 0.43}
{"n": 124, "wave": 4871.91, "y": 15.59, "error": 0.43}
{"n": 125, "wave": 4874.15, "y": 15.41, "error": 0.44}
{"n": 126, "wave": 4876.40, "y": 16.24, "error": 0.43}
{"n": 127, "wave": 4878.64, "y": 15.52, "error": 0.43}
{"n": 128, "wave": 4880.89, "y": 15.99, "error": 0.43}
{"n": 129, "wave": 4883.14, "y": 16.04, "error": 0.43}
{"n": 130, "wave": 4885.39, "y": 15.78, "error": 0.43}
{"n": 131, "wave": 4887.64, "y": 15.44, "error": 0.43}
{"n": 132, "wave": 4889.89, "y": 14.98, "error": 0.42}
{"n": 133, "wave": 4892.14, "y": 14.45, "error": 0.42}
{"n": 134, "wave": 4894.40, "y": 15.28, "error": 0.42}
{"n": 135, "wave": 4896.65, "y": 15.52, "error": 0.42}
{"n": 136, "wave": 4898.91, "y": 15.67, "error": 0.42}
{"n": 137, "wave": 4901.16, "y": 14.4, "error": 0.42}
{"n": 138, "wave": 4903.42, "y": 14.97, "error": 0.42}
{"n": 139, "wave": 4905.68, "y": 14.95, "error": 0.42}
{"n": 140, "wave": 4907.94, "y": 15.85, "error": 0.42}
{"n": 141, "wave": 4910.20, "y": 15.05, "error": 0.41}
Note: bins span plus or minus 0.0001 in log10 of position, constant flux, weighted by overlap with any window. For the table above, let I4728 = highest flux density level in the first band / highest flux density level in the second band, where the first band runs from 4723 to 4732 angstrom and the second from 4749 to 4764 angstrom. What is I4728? 0.82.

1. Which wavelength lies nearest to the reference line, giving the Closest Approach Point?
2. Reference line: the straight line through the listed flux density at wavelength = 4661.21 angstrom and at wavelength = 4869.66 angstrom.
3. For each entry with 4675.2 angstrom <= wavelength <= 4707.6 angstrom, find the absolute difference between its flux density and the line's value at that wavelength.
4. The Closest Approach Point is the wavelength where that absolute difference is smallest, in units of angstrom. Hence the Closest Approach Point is 4702.18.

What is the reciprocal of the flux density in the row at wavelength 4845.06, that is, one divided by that 0.058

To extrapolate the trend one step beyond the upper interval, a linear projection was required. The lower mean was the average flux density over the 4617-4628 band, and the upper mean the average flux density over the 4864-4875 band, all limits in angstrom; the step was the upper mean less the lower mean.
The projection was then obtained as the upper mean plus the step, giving 15.0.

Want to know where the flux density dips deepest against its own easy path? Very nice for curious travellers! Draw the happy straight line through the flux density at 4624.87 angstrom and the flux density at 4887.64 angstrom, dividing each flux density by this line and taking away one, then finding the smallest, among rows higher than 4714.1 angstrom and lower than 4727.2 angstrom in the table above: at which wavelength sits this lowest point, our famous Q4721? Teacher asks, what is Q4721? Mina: 4719.53 angstrom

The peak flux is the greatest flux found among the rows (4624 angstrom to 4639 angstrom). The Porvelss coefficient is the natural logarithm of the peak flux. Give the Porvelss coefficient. 2.95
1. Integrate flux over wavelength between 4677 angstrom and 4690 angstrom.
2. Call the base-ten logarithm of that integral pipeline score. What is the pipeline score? 2.38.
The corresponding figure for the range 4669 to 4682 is 2.37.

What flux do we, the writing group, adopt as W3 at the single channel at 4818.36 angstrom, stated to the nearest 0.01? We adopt 19.74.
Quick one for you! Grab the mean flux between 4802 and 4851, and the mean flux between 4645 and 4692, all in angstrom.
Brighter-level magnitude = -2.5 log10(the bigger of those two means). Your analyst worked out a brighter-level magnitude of -3.17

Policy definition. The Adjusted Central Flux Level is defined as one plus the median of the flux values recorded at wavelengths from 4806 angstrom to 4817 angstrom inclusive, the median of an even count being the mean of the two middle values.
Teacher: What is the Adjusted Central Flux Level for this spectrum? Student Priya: 19.5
